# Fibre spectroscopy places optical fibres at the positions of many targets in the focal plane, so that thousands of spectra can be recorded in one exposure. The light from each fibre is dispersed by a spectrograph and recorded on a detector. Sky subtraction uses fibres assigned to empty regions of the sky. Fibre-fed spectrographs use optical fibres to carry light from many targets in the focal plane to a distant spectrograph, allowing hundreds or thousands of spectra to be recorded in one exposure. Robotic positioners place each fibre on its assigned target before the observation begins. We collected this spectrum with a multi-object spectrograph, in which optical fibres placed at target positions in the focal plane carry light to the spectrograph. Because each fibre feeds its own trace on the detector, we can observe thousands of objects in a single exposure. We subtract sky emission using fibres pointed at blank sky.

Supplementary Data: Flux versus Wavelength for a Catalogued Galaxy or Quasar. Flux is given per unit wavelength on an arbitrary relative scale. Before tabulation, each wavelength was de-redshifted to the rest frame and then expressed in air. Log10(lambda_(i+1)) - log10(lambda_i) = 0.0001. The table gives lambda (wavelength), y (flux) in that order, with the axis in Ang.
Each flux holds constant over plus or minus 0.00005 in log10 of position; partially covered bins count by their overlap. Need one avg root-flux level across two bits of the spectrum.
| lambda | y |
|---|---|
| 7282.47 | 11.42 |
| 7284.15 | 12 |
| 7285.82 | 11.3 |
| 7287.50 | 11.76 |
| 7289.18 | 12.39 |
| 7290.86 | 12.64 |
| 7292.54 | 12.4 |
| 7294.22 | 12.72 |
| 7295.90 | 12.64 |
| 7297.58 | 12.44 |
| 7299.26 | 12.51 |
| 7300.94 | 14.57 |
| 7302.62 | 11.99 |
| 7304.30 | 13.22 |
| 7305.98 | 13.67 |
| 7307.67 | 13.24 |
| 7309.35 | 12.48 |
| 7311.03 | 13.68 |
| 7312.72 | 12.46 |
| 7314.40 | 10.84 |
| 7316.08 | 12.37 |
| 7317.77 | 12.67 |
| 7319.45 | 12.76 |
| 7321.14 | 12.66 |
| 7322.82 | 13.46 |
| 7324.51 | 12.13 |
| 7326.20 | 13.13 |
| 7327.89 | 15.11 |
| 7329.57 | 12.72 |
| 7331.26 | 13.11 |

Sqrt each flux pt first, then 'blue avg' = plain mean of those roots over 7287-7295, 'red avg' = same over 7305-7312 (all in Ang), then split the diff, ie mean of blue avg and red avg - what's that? 3.58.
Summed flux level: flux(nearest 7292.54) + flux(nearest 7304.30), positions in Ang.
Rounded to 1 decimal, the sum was 25.6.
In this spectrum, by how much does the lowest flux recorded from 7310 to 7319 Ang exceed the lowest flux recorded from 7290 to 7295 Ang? -1.6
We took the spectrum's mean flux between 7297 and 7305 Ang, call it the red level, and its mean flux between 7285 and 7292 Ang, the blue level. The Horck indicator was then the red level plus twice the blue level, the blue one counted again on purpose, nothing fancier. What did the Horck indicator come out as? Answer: 37.0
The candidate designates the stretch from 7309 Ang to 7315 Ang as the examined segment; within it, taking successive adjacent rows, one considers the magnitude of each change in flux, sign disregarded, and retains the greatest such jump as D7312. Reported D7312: 1.6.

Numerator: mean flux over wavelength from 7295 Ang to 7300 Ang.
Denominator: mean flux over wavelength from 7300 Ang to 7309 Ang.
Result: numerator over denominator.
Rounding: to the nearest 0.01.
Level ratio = 0.94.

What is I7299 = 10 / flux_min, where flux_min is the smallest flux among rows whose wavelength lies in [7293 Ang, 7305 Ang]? 0.83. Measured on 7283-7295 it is 0.88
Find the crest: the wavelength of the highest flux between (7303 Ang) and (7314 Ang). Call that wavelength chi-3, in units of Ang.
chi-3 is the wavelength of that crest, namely 7311.03 Ang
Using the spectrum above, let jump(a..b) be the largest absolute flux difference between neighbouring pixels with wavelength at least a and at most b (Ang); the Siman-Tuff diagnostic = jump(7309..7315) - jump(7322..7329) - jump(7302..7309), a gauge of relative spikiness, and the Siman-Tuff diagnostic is -1.6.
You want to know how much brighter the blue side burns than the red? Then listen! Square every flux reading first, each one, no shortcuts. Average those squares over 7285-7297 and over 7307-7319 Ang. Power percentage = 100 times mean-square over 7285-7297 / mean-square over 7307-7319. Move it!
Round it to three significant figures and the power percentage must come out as 95.5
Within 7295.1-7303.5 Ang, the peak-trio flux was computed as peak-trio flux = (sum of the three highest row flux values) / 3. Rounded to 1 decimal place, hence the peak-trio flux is 13.2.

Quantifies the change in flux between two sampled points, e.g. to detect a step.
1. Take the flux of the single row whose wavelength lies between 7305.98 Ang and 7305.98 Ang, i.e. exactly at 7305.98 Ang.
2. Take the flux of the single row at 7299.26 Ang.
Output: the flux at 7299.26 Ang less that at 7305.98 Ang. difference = -1.2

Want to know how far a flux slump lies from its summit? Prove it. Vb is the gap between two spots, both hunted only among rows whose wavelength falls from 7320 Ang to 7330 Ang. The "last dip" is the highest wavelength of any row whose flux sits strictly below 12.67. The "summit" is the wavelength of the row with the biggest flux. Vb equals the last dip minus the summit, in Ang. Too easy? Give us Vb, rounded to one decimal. -3.4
